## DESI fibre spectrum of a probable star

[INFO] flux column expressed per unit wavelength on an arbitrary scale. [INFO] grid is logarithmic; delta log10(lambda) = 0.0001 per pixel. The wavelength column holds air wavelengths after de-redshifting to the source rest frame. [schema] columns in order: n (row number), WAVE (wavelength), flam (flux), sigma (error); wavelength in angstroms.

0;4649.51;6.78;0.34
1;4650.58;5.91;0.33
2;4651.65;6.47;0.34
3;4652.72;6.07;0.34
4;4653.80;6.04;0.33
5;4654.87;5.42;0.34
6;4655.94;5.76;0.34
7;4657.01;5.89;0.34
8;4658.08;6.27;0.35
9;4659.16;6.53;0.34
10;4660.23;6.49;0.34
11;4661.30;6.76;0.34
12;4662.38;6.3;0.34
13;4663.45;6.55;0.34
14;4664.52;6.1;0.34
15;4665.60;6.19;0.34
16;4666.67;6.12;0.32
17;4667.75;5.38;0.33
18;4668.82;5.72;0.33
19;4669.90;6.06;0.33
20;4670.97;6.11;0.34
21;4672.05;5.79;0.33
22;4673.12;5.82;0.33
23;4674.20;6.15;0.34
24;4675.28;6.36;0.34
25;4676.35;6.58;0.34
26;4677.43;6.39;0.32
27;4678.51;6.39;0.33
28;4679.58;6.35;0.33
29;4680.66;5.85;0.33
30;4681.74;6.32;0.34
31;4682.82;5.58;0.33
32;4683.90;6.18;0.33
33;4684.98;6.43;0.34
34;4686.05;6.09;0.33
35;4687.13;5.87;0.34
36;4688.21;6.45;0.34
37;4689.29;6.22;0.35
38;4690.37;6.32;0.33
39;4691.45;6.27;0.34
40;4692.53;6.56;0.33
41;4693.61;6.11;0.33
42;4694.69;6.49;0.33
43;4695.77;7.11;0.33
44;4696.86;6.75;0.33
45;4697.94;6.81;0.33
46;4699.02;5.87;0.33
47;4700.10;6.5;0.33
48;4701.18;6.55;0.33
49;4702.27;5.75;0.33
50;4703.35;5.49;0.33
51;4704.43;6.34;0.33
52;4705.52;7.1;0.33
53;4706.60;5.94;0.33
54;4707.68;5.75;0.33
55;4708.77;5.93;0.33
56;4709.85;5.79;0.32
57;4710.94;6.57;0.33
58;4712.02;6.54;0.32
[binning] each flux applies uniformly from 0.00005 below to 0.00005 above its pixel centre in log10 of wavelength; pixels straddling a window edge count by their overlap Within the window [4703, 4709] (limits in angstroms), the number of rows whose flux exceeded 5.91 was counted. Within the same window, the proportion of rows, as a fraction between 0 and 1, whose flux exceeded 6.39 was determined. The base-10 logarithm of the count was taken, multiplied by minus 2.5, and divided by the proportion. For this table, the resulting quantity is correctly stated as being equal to -9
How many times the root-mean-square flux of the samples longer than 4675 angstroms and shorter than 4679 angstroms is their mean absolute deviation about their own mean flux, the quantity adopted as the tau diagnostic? 0.012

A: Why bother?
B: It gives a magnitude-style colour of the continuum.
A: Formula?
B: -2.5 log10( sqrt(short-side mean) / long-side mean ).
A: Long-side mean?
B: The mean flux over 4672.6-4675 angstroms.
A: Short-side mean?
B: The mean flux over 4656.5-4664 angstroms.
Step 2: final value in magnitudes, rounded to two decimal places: 0.94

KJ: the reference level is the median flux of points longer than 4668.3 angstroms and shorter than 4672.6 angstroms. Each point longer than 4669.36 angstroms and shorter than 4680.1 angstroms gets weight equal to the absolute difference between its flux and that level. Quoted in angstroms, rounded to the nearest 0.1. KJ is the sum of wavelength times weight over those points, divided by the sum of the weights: 4676.1 angstroms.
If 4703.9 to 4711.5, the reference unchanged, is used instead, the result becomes 4707.1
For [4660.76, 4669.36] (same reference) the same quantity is 4664.3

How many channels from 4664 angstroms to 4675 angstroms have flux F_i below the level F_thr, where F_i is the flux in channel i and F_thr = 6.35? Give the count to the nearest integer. 10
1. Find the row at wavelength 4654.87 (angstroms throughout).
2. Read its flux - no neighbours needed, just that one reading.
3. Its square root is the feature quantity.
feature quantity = 2.33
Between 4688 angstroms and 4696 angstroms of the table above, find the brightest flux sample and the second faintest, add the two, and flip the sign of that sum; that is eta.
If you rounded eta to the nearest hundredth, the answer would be -13.33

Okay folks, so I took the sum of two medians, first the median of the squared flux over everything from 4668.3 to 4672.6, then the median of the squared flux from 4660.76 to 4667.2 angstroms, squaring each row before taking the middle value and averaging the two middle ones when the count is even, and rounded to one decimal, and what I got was 74.1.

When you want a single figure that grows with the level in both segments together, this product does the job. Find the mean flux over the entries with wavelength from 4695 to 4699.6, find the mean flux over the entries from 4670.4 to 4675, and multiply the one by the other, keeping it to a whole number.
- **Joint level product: 40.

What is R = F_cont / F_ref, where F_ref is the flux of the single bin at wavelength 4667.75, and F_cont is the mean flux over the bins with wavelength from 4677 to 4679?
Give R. 1.19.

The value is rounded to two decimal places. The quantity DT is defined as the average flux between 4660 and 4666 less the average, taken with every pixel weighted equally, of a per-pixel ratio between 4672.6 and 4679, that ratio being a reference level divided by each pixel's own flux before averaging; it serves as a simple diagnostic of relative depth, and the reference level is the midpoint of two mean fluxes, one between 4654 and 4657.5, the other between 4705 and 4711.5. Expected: 5.45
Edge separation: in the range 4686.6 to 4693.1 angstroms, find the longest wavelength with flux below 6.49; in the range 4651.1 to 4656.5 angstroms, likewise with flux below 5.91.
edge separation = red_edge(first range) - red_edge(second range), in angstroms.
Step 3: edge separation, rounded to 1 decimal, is 35.5 angstroms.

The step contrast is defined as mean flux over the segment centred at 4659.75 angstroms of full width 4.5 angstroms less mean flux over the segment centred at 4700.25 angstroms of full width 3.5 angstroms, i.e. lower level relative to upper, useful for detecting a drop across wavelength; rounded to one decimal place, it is 0.2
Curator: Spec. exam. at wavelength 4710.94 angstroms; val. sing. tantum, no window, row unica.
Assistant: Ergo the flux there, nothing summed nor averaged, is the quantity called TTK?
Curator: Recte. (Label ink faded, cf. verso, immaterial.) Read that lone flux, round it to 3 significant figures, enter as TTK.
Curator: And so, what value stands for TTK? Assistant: 6.57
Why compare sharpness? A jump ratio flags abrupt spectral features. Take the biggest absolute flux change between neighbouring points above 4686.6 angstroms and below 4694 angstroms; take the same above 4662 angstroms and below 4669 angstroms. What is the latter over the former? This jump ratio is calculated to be 1.3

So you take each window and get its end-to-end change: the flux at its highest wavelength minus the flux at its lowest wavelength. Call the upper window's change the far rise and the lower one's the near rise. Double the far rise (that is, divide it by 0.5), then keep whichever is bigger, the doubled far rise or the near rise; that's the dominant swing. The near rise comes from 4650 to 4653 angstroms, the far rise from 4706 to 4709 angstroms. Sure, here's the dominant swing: 0.2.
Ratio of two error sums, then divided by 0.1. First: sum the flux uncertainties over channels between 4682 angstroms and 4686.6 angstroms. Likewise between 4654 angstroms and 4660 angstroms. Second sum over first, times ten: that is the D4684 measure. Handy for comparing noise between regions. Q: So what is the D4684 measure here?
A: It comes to 13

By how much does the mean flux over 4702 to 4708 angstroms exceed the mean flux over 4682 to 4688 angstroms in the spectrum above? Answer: 0.03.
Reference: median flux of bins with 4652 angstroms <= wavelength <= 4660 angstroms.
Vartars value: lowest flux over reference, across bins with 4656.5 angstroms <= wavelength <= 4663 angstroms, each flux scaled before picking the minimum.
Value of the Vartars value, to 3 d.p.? 0.975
